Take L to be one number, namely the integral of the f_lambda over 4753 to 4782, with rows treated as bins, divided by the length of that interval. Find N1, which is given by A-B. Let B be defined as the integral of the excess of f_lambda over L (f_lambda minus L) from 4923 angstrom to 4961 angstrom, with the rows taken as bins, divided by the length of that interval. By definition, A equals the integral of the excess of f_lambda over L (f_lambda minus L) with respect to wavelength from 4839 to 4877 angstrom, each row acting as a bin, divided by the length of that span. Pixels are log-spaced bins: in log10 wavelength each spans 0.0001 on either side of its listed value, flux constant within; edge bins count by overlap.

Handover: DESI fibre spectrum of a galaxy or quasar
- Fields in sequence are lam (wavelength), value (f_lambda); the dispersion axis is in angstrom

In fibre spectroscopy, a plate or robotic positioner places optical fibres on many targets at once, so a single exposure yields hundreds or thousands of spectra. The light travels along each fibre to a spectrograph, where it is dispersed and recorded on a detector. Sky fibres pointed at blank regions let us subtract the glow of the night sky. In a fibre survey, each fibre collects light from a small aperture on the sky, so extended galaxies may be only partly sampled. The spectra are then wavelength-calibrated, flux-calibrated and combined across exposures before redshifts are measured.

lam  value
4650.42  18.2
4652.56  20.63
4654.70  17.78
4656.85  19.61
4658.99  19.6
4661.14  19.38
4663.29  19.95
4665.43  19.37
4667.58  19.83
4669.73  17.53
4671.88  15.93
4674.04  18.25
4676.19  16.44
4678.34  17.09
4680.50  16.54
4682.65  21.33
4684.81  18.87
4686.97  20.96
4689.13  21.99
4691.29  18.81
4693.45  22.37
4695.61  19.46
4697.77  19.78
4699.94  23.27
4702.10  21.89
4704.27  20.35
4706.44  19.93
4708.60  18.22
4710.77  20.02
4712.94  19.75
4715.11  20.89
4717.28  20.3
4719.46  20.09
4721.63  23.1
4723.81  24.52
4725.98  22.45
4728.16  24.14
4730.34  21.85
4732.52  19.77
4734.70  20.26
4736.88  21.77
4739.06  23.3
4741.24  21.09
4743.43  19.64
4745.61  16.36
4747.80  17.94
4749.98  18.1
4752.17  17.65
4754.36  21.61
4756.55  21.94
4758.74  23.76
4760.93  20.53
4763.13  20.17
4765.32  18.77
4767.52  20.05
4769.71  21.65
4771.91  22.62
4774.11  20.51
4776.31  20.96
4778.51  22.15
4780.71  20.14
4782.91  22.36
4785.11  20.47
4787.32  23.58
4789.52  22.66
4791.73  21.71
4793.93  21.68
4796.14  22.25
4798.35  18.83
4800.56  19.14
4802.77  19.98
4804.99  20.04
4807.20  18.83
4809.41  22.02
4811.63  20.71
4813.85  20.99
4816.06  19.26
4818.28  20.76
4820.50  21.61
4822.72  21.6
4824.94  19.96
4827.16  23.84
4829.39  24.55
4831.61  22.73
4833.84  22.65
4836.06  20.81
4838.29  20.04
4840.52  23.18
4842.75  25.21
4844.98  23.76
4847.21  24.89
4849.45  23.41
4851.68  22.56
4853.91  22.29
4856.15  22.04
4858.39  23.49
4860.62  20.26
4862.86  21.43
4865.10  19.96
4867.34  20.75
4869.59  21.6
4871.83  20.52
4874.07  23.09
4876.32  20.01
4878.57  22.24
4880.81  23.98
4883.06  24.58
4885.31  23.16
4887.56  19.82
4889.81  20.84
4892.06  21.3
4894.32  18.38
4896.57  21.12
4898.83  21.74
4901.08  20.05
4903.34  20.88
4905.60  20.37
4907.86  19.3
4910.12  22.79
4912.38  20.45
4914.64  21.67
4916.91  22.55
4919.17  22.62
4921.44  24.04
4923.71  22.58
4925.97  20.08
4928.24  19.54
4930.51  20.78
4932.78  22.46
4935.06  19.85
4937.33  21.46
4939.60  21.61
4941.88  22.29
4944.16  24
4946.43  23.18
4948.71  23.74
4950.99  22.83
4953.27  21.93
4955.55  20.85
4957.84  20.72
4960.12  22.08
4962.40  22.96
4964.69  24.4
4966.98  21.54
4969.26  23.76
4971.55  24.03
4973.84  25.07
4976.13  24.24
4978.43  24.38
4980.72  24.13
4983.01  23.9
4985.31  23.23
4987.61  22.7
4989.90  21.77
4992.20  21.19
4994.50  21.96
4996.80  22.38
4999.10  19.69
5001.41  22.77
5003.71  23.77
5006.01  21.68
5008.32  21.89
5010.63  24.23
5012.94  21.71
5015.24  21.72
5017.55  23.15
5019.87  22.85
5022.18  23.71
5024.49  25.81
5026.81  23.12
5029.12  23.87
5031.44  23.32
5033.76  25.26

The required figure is 0.5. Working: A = 1.14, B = 0.6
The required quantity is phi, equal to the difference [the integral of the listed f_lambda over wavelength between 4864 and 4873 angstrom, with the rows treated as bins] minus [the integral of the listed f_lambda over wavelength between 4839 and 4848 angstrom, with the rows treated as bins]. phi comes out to -30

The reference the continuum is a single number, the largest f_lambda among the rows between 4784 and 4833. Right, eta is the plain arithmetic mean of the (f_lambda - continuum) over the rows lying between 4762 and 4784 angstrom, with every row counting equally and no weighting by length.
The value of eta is -3.6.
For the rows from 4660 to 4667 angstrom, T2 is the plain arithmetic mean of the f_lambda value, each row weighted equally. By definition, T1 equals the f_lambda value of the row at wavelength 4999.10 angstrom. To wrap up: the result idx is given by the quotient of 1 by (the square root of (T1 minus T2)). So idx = 2.85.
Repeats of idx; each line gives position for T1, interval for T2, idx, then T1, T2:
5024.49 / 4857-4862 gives 0.50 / 25.81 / 21.9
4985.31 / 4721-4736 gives 1.04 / 23.23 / 22.3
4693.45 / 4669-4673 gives 0.42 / 22.37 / 16.7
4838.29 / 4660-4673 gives 0.85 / 20.04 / 18.7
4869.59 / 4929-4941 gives 1.65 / 21.6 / 21.2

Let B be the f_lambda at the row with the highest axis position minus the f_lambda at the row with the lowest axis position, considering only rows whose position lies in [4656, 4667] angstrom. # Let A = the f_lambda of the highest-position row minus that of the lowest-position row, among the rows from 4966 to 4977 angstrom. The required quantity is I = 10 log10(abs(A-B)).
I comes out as 5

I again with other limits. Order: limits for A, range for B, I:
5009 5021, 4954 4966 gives 7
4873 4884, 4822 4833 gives -4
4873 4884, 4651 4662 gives 4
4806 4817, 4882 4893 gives 6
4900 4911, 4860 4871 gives 1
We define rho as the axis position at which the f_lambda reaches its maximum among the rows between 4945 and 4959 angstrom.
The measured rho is 4948.71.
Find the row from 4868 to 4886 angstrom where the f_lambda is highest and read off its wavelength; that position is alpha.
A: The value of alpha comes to 4883.06 angstrom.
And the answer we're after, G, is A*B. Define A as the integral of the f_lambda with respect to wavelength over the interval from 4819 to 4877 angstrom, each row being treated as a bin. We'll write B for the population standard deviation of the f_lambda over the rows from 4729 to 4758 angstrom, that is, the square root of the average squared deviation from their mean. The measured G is 2565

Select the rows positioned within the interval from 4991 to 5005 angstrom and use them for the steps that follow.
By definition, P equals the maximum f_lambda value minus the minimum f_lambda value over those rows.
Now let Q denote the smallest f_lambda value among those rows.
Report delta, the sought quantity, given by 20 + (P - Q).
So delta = 4.4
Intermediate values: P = 4.1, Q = 19.69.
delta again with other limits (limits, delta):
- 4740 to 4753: 8.4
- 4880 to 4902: 7.8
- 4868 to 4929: 7.8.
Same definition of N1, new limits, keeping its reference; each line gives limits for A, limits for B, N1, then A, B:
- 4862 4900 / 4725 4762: 0.7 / 0.32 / -0.4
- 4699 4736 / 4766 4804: 0.0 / 0.10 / 0.1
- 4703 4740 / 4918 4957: -0.8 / 0.10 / 0.9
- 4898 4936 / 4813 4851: -1.0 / 0.17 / 1.2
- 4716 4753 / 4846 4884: -1.4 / -0.37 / 1.1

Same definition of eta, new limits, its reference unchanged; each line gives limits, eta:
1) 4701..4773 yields -3.8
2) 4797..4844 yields -3.3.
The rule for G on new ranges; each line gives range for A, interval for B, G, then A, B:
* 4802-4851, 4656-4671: 813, 1072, 0.8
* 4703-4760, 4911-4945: 1591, 1181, 1.3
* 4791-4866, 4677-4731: 3217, 1625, 2.0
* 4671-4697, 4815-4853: 868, 495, 1.8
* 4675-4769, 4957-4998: 2391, 1918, 1.2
